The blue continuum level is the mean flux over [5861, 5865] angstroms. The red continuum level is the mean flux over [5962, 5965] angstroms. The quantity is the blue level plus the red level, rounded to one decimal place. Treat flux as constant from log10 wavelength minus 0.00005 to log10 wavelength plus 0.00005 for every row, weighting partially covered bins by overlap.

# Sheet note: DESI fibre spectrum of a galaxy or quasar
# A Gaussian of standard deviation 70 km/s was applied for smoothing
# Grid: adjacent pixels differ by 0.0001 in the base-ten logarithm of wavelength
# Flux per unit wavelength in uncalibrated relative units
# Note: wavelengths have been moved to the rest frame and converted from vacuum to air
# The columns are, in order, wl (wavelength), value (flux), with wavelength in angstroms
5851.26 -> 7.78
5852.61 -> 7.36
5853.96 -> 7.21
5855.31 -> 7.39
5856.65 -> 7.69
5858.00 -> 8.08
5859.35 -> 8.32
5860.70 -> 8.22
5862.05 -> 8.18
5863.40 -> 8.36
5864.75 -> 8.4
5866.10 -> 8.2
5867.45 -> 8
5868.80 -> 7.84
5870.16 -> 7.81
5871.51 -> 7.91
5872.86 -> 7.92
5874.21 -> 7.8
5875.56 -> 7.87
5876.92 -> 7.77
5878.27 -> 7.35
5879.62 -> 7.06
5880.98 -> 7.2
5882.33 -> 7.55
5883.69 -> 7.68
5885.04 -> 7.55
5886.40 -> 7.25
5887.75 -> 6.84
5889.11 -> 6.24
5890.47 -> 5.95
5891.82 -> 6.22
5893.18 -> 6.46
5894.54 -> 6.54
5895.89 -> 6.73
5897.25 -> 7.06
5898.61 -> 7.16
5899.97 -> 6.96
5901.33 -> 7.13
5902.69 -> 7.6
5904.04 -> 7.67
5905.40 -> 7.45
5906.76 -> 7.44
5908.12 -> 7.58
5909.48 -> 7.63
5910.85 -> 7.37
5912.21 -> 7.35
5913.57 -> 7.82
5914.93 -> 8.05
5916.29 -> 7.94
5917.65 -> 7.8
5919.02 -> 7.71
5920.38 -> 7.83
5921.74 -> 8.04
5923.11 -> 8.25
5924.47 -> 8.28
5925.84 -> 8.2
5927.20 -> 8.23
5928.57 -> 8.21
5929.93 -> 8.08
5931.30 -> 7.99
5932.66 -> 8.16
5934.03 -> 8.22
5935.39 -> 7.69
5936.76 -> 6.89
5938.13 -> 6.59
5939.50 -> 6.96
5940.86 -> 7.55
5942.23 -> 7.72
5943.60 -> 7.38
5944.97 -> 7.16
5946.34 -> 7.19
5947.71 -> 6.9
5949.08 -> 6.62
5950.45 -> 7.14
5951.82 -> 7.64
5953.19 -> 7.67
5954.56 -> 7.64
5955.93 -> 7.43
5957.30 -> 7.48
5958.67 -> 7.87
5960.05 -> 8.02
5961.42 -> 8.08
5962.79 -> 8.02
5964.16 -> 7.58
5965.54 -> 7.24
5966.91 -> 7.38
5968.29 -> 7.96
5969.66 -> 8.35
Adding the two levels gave 16.1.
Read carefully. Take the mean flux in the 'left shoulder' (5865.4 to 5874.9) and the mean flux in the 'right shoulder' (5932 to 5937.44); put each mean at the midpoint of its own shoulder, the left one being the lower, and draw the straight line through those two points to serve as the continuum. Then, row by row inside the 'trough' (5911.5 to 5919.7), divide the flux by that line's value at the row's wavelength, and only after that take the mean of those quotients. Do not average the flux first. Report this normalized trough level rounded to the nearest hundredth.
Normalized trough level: 1.00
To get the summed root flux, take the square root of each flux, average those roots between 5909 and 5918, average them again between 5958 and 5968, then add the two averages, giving 5.56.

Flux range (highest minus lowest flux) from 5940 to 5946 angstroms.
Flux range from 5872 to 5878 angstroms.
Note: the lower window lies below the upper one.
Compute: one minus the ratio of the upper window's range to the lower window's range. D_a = -2.7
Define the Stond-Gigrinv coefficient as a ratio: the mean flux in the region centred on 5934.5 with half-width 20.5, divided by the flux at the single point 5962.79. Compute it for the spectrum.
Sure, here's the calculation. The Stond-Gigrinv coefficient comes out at 0.95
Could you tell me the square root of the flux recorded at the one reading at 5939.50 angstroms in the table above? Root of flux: 2.64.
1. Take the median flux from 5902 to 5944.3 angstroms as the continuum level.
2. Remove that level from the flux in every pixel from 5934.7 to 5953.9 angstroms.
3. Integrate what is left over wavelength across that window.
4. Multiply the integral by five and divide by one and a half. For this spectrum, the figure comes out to -32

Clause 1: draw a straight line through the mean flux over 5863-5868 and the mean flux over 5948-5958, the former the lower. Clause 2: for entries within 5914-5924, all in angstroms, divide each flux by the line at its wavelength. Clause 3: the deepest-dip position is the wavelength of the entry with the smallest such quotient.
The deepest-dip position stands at 5919.02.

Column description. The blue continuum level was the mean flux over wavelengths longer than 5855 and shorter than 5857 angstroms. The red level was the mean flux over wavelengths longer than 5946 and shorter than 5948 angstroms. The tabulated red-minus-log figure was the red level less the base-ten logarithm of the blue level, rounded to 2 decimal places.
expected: 6.17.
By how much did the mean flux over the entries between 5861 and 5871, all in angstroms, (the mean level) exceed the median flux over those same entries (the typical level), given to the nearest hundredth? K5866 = -0.07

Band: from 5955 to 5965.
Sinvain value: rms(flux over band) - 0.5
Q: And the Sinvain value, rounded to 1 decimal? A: 7.3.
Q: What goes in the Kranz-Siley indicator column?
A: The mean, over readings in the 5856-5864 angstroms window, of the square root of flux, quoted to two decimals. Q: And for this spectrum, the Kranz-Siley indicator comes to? 2.85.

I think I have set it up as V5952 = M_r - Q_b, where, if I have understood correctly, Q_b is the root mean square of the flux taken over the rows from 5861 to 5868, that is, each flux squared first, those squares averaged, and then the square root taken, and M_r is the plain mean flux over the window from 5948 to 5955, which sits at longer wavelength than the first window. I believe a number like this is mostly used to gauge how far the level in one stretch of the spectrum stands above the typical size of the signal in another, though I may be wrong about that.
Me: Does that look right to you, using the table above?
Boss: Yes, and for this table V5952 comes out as -0.9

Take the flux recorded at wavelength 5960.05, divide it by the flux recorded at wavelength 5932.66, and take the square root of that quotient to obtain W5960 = 0.991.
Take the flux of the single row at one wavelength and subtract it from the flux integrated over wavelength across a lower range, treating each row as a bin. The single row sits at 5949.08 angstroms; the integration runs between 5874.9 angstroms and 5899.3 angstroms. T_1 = 165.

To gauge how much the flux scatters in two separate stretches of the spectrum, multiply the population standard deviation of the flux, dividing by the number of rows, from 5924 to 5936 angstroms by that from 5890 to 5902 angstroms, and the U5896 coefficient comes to 0.070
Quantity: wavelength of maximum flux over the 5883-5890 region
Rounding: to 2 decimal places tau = 5883.69 angstroms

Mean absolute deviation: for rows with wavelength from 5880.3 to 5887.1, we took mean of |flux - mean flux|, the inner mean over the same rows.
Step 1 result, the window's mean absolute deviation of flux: 0.18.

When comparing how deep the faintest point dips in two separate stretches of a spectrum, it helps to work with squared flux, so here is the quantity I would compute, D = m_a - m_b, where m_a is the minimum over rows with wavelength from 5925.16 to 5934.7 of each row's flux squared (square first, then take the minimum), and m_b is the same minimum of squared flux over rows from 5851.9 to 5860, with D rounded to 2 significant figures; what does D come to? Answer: 12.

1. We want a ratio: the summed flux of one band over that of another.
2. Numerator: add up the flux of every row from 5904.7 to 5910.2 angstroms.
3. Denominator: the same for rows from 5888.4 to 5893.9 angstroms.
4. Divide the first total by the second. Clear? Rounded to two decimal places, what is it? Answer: 1.21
